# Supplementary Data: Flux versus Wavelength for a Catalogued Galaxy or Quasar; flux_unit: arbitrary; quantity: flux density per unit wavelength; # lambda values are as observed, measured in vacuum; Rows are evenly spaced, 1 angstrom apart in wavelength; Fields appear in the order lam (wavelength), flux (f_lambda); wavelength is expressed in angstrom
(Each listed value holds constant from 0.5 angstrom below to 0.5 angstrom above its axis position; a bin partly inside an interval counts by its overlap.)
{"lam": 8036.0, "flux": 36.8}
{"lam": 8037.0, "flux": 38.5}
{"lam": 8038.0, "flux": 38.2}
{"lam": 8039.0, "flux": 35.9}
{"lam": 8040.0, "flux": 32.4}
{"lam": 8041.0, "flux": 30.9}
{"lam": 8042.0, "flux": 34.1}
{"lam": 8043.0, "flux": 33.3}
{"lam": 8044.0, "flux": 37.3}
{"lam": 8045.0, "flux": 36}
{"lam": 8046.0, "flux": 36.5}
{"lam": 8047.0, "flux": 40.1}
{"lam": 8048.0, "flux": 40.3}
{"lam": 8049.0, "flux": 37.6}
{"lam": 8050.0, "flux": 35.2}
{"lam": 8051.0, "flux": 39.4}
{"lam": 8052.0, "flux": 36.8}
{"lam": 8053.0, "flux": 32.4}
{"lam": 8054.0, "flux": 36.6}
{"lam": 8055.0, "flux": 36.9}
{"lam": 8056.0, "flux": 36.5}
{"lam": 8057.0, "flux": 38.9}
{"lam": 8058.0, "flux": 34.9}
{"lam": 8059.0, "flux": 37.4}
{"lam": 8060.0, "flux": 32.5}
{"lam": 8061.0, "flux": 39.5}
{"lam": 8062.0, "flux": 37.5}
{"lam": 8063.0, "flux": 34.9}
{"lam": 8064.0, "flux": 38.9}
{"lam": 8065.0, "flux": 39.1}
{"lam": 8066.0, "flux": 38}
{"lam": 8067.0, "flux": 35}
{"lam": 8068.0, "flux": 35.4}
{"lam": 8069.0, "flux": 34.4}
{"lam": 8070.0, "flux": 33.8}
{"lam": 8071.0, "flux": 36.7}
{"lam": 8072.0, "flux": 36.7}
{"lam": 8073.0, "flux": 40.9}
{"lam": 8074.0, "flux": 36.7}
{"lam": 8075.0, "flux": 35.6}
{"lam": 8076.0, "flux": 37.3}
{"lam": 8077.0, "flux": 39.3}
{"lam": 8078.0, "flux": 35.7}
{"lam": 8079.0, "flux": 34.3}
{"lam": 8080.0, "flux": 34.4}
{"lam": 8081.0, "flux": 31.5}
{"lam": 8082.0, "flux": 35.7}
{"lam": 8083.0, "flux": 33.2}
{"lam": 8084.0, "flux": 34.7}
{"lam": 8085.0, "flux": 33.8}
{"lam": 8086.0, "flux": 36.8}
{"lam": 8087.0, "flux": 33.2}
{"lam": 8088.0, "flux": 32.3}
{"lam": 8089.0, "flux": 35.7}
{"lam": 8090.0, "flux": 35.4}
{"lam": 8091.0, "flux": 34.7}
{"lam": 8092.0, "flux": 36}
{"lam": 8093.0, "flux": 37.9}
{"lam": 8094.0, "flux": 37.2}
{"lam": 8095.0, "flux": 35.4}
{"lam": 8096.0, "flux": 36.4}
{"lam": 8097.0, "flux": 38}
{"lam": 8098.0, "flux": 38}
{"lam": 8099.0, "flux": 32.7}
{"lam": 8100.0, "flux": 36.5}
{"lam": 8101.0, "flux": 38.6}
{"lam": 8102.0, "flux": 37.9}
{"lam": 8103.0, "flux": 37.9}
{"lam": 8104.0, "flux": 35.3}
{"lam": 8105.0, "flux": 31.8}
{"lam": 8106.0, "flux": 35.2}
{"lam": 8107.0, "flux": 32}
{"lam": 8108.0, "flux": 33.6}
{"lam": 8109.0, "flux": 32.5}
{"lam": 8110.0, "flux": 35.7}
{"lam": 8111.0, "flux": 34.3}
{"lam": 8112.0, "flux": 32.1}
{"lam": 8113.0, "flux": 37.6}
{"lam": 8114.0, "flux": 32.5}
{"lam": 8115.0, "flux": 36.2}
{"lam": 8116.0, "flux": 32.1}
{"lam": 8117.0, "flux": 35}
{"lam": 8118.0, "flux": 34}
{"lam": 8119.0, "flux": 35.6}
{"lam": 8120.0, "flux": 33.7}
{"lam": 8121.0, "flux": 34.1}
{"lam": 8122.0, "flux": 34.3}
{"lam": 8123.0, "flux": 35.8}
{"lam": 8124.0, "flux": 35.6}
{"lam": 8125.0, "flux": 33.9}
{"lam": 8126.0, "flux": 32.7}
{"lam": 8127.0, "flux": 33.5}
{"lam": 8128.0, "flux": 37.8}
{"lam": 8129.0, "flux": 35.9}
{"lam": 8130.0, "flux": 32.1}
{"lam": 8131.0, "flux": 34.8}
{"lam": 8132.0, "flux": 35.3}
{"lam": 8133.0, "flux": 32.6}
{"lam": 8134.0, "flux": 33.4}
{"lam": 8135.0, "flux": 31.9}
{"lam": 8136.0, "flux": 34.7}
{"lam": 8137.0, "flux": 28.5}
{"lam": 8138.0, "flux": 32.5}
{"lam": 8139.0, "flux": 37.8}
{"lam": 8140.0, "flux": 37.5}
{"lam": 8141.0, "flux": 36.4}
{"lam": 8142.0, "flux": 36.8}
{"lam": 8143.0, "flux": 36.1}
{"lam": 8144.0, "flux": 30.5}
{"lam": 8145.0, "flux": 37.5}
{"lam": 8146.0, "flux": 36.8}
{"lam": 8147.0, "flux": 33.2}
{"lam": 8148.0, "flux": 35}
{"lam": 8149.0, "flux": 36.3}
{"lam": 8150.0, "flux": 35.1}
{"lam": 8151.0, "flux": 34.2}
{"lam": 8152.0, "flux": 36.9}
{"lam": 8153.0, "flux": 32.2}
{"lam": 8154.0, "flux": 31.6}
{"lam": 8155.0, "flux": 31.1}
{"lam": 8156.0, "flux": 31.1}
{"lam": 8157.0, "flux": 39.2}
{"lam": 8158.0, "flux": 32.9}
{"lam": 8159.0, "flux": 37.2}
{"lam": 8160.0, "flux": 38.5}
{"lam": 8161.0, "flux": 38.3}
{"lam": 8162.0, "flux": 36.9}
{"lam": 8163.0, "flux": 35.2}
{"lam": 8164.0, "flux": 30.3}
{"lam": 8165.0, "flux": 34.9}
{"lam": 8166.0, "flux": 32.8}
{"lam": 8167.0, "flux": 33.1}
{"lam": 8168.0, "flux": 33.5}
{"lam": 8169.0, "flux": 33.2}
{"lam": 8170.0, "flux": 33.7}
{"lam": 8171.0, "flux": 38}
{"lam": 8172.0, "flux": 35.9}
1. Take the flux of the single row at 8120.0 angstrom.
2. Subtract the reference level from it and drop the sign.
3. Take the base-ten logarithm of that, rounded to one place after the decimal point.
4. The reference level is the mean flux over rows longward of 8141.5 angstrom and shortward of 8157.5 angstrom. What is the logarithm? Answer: 0.0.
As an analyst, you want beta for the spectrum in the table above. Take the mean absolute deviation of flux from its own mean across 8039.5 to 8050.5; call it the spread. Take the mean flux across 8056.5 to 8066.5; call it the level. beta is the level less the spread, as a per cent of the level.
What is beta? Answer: 93.6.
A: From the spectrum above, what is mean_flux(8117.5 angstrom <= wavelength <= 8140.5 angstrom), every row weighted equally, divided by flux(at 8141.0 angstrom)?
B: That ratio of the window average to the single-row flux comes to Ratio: 0.94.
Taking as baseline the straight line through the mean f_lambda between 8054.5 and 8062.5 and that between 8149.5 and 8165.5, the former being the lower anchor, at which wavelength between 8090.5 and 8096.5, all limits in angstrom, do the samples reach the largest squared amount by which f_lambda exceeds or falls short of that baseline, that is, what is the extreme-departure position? 8093.0 angstrom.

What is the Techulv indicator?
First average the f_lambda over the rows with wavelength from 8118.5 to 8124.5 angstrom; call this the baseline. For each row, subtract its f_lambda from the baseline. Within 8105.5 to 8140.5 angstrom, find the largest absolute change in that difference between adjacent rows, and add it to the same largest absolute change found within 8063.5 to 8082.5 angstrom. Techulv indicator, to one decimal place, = 10.4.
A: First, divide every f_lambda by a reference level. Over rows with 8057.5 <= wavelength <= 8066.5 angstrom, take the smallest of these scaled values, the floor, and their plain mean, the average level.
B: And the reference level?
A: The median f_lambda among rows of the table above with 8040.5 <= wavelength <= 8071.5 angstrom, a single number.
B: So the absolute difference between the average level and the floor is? 0.12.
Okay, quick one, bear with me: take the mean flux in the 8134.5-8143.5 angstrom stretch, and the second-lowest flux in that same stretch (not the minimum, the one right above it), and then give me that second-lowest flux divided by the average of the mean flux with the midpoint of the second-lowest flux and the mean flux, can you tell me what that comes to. 0.94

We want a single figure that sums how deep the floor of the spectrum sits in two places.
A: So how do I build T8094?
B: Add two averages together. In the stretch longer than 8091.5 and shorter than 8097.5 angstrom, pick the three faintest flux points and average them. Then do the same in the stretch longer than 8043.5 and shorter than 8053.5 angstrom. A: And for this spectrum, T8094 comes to 70.5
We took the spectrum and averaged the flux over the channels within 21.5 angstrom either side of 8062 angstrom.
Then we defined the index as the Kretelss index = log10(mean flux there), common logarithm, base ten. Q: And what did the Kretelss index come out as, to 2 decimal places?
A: 1.56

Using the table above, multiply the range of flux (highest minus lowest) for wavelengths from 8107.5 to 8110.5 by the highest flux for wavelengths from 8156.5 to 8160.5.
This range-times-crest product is 125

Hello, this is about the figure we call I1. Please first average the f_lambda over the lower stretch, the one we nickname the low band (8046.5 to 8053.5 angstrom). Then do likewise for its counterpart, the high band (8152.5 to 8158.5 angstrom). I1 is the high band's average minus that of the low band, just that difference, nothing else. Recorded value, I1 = -4.4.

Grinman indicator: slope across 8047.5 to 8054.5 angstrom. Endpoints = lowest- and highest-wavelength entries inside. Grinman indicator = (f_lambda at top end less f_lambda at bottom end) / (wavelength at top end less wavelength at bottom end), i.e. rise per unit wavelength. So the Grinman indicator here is -0.6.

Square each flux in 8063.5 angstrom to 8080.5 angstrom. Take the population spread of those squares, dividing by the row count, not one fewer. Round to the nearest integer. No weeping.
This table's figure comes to 149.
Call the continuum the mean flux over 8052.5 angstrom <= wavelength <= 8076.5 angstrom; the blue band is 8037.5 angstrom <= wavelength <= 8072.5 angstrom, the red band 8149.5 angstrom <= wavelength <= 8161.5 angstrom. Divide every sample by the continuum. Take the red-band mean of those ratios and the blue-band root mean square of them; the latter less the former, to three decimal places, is 0.041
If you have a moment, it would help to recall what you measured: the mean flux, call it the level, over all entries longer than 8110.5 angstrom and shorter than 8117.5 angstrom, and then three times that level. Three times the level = 103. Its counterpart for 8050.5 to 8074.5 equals 110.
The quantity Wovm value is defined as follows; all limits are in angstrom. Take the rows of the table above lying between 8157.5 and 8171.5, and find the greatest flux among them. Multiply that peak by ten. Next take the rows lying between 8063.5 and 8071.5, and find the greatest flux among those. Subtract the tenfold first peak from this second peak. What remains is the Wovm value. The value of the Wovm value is -346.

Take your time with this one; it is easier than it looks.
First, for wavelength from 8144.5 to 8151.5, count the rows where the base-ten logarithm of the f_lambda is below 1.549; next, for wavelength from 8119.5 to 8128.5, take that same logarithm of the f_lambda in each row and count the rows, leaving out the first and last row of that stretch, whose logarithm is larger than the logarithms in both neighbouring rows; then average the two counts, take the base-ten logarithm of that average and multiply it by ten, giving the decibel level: 4.0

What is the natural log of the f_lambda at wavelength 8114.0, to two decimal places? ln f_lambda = 3.48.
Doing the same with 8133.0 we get 3.48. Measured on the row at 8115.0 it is 3.59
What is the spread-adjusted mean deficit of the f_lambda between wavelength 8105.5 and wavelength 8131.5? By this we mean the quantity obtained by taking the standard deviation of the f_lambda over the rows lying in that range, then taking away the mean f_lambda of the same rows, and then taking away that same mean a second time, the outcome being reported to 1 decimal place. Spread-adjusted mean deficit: -67.0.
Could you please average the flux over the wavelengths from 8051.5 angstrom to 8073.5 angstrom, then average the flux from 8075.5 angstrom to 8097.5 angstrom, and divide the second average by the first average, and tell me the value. 0.969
